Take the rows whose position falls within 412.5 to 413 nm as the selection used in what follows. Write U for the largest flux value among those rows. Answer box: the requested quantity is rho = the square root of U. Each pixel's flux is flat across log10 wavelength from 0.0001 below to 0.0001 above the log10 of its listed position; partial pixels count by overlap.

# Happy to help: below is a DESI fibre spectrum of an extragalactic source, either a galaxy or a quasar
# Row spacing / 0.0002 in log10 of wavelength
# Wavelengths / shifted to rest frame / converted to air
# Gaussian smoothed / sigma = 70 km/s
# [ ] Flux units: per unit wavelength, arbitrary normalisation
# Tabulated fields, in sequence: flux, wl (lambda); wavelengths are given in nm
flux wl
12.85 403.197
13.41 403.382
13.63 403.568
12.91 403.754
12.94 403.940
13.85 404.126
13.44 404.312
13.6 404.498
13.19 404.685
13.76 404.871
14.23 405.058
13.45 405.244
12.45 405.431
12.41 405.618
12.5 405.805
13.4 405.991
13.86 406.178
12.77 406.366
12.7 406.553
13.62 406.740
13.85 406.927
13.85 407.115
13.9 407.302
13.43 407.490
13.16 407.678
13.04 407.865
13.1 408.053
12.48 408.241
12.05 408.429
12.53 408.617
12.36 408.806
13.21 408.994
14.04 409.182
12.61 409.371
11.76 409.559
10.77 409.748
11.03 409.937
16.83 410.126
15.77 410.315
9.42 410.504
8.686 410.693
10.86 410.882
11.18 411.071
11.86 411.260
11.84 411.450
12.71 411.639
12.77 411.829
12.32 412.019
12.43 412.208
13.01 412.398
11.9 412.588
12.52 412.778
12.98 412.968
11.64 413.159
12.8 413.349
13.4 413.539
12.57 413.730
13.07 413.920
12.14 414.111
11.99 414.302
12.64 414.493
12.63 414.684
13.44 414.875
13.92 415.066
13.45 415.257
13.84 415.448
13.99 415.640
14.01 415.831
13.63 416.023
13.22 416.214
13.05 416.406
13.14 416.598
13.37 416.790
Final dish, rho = 3.60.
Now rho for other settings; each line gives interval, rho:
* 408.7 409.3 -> 3.75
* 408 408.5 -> 3.62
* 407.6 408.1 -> 3.63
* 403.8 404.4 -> 3.72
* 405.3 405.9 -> 3.54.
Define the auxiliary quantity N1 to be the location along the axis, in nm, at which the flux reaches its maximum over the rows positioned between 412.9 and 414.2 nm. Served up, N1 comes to 413.539 nm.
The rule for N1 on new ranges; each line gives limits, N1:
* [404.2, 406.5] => 405.058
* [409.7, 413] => 410.126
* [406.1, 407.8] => 407.302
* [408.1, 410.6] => 410.126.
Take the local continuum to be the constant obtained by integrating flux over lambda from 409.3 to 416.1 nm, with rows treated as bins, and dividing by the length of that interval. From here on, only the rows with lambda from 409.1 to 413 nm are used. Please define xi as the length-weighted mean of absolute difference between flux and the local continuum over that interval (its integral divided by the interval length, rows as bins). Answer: 1.30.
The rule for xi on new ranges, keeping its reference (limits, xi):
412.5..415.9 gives 0.66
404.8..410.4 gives 0.95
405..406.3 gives 0.68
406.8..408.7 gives 0.71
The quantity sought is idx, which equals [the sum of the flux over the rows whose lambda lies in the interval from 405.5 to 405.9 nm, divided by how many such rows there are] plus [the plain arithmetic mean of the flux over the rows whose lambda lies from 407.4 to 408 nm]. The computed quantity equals 25.7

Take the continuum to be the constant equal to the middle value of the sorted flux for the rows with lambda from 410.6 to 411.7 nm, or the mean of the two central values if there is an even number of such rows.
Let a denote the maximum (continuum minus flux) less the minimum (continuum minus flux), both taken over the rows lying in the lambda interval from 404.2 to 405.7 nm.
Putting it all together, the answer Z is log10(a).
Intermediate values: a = 1.82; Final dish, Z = 0.26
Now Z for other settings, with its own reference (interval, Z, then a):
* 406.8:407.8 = -0.13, 0.74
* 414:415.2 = 0.29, 1.93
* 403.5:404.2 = -0.03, 0.94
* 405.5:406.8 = 0.16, 1.45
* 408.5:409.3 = 0.23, 1.68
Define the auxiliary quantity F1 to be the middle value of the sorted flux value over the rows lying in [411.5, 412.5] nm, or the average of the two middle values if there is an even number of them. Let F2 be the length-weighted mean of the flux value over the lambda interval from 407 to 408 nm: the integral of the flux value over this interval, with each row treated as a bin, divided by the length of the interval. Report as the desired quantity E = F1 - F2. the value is -0.8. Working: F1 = 12.7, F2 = 13.5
